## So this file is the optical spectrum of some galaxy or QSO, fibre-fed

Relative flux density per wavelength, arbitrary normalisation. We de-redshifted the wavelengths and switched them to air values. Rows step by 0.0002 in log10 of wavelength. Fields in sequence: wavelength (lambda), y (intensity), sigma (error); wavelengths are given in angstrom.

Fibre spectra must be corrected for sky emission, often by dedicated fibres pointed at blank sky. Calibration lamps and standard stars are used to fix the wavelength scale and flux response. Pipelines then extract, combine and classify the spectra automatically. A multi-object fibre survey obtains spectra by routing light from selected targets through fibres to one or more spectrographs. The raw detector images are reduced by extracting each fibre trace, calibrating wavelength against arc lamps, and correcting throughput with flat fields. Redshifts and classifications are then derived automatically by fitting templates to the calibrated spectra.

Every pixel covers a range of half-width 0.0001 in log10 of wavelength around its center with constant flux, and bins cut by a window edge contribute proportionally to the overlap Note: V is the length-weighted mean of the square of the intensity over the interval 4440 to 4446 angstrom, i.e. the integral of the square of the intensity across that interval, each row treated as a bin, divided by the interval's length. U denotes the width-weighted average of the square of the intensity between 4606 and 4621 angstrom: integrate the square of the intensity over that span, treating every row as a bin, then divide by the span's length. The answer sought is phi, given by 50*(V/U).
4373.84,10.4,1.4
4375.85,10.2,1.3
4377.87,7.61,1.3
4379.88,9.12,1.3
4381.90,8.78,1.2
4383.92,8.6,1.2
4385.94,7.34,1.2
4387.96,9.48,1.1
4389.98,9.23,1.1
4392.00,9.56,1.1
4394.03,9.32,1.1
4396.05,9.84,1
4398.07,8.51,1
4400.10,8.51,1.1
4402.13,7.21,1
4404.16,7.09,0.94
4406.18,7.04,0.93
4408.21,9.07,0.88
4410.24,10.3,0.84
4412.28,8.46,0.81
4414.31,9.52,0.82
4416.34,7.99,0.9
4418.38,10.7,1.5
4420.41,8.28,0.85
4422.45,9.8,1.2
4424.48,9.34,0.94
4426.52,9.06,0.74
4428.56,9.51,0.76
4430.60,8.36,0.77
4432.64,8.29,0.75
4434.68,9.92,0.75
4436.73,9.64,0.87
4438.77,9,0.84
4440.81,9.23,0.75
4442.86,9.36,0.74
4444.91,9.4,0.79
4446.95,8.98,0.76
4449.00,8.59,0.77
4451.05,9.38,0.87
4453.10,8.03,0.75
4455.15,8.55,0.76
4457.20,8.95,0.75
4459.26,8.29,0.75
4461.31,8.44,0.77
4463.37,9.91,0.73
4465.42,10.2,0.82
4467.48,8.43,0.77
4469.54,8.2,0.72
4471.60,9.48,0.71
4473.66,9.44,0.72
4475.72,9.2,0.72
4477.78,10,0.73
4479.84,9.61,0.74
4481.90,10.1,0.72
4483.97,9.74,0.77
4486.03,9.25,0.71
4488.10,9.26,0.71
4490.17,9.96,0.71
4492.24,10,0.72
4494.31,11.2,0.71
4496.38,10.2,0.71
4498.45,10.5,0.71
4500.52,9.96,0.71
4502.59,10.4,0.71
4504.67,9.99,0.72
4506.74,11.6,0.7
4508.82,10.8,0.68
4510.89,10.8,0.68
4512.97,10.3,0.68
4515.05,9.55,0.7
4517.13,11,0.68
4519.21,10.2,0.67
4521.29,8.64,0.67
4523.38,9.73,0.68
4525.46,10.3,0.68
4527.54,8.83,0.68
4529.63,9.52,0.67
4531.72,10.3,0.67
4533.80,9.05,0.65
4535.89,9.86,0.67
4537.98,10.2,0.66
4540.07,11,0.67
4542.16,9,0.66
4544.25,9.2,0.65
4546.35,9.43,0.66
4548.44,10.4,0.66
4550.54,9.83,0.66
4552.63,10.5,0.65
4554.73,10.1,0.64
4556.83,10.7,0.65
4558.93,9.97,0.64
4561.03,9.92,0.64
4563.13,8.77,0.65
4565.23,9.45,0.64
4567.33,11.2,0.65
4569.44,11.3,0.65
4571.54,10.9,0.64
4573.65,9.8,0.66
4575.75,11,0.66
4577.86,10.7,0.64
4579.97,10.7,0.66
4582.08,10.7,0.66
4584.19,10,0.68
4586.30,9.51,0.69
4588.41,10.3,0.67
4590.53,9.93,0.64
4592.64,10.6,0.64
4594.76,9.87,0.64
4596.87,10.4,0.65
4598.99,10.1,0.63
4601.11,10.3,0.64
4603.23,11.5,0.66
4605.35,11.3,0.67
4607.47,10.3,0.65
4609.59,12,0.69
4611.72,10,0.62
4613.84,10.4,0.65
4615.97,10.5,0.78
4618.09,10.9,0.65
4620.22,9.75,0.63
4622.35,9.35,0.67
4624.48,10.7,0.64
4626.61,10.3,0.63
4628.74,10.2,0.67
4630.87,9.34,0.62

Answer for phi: 39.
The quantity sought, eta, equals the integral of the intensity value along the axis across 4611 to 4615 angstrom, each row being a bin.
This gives 41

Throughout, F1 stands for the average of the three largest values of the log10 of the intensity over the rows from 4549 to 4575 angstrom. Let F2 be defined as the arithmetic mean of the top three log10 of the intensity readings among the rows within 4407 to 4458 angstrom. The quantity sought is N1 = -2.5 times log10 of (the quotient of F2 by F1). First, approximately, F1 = 1.05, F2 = 1.01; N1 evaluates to 0.035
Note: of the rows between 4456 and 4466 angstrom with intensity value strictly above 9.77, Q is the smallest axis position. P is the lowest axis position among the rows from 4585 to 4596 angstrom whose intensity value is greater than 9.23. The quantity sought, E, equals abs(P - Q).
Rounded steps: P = 4586.30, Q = 4463.37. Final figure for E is 122.9 angstrom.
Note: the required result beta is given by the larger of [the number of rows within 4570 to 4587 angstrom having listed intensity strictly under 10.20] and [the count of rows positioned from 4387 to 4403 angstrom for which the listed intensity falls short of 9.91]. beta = 8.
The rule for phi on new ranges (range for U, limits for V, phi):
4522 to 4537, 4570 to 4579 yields 61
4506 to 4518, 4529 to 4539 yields 42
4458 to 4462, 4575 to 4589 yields 77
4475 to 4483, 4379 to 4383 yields 42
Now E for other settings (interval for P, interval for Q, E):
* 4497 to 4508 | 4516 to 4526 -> 18.7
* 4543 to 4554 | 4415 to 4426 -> 128.0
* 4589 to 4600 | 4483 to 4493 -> 100.4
